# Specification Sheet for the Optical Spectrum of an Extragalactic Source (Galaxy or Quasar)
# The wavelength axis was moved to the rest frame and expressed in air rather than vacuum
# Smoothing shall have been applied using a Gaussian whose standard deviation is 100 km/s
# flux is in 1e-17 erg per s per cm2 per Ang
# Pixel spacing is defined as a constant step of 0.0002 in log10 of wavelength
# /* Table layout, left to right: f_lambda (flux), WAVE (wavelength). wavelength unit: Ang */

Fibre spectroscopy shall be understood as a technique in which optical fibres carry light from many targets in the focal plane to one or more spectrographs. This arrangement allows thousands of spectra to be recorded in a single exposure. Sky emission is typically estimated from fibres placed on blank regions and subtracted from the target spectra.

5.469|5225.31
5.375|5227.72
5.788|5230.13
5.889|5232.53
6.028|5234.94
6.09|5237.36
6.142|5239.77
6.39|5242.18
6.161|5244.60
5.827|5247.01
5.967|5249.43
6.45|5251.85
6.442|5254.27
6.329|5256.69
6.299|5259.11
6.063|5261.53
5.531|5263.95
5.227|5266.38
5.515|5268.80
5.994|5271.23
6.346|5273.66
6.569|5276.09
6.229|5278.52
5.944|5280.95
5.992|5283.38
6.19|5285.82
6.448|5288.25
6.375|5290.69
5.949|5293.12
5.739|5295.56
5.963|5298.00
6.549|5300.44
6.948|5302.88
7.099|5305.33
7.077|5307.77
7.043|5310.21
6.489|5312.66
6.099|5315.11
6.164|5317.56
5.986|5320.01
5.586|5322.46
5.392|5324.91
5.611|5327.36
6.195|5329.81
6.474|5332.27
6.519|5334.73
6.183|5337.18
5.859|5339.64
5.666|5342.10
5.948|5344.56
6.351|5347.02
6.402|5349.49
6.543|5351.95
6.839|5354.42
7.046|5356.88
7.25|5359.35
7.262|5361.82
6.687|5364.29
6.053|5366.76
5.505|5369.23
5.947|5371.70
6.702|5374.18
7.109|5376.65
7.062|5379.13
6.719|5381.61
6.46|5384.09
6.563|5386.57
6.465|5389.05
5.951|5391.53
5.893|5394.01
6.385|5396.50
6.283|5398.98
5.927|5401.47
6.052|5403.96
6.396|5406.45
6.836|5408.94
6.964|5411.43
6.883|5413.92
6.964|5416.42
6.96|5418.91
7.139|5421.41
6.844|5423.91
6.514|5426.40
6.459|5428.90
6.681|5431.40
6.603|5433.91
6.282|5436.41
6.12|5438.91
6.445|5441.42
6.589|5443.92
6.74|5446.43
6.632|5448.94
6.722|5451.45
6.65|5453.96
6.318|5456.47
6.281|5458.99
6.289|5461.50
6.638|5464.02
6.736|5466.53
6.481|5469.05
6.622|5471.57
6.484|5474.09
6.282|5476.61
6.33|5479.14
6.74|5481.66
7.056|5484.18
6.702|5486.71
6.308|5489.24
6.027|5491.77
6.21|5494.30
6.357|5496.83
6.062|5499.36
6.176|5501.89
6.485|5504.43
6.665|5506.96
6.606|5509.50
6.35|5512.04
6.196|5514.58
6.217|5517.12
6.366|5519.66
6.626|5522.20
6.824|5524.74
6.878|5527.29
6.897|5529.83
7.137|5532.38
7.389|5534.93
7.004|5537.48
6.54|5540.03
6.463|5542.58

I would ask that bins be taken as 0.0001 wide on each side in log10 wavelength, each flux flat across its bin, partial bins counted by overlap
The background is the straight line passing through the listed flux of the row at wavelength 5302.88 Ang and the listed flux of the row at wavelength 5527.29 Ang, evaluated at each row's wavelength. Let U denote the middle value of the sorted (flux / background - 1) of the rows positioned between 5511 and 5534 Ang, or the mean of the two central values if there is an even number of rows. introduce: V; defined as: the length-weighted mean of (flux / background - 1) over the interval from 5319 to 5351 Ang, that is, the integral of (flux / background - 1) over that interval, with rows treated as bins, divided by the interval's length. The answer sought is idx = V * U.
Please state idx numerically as 0.0049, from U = -0.037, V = -0.133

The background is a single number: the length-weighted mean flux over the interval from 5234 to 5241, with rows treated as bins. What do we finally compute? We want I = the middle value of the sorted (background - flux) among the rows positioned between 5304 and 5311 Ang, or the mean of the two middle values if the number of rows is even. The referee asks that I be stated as -1.0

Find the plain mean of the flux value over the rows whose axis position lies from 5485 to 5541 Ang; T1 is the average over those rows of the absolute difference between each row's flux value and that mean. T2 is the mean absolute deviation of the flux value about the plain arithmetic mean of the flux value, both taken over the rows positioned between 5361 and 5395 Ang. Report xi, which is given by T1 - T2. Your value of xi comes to -0.12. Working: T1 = 0.30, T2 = 0.42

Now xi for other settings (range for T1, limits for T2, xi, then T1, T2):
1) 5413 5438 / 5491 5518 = 0.05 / 0.23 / 0.17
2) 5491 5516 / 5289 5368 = -0.25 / 0.18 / 0.43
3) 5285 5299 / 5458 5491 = 0.03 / 0.23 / 0.20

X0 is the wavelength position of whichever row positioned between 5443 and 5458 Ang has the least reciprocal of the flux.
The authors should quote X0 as 5446.43 Ang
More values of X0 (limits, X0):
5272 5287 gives 5276.09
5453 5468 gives 5466.53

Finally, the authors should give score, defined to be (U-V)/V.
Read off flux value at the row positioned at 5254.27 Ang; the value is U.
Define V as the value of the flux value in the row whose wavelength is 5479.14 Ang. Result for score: 0.02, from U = 6.442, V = 6.33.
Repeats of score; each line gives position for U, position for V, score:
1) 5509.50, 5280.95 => 0.11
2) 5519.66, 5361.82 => -0.12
